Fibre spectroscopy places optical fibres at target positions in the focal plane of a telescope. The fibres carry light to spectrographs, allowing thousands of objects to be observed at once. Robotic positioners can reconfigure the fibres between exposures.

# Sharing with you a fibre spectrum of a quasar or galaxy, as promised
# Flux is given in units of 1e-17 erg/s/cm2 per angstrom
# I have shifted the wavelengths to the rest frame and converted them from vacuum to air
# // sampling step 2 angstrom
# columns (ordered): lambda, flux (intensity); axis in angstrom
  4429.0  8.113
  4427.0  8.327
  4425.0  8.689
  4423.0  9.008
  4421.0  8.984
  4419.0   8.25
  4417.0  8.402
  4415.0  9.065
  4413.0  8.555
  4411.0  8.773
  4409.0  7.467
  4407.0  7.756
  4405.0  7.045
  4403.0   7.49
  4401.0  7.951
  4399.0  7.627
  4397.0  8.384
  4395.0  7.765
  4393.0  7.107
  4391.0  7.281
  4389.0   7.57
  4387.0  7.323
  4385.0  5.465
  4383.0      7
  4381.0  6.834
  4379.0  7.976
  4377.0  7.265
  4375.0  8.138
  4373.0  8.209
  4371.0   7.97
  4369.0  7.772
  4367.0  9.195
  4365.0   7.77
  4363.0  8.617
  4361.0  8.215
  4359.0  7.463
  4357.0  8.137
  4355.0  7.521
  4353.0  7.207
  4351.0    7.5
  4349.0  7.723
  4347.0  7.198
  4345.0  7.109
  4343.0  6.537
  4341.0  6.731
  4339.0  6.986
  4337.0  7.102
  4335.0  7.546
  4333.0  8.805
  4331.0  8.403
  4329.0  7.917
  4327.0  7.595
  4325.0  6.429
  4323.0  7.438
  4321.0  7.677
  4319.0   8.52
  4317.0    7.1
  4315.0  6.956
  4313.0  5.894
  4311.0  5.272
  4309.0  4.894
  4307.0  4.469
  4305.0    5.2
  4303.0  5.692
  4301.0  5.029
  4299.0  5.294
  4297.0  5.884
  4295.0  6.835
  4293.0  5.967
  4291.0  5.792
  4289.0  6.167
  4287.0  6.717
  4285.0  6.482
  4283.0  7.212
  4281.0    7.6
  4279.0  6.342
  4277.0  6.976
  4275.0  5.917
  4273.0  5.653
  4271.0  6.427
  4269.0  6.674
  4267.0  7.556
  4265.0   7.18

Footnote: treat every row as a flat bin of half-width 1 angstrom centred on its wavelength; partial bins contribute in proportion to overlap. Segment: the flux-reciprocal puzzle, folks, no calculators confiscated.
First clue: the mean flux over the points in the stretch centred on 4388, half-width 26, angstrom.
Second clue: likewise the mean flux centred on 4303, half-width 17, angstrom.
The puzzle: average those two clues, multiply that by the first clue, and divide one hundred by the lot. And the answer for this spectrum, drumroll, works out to 1.90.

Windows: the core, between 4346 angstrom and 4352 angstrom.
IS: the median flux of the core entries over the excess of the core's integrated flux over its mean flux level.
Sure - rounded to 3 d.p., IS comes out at 0.201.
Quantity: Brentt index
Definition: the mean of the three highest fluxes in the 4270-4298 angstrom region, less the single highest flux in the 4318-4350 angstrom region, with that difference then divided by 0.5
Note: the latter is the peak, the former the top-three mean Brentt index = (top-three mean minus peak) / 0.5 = -3.1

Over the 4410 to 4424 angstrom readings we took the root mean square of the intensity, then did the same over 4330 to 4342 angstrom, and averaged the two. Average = 8.18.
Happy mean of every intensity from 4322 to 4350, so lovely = 7.4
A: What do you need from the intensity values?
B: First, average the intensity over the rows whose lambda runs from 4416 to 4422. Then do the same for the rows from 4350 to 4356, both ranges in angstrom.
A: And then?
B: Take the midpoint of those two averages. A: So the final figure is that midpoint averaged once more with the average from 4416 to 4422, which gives 8.26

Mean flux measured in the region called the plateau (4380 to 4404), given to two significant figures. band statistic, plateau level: 7.3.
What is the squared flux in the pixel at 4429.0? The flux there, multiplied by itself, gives 66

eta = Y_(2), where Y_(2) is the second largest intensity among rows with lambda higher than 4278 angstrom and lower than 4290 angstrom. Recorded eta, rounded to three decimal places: 7.212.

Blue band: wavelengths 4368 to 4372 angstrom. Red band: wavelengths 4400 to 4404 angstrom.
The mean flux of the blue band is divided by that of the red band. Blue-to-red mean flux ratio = 1.02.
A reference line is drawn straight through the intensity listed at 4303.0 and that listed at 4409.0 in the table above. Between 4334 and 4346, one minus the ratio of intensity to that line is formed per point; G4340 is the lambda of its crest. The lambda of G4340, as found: 4343.0 angstrom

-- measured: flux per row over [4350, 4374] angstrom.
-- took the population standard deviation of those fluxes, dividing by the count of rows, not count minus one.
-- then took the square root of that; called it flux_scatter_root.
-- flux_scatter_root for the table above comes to 0.73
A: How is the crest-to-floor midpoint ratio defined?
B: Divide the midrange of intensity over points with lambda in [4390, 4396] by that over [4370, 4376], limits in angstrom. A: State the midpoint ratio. 0.92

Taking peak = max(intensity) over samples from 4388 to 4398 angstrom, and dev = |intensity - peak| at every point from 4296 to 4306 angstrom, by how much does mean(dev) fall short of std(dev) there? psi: -2.6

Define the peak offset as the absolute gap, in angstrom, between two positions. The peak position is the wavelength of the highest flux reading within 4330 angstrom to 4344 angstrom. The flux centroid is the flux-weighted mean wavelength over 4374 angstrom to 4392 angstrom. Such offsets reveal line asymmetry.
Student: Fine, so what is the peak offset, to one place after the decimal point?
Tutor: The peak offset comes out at 49.8 angstrom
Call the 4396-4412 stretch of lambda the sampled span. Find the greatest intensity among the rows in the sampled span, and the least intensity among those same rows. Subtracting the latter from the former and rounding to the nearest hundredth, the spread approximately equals 1.73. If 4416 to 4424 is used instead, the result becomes 0.76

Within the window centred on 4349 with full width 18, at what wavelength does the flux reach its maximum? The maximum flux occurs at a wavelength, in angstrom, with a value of 4357.0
